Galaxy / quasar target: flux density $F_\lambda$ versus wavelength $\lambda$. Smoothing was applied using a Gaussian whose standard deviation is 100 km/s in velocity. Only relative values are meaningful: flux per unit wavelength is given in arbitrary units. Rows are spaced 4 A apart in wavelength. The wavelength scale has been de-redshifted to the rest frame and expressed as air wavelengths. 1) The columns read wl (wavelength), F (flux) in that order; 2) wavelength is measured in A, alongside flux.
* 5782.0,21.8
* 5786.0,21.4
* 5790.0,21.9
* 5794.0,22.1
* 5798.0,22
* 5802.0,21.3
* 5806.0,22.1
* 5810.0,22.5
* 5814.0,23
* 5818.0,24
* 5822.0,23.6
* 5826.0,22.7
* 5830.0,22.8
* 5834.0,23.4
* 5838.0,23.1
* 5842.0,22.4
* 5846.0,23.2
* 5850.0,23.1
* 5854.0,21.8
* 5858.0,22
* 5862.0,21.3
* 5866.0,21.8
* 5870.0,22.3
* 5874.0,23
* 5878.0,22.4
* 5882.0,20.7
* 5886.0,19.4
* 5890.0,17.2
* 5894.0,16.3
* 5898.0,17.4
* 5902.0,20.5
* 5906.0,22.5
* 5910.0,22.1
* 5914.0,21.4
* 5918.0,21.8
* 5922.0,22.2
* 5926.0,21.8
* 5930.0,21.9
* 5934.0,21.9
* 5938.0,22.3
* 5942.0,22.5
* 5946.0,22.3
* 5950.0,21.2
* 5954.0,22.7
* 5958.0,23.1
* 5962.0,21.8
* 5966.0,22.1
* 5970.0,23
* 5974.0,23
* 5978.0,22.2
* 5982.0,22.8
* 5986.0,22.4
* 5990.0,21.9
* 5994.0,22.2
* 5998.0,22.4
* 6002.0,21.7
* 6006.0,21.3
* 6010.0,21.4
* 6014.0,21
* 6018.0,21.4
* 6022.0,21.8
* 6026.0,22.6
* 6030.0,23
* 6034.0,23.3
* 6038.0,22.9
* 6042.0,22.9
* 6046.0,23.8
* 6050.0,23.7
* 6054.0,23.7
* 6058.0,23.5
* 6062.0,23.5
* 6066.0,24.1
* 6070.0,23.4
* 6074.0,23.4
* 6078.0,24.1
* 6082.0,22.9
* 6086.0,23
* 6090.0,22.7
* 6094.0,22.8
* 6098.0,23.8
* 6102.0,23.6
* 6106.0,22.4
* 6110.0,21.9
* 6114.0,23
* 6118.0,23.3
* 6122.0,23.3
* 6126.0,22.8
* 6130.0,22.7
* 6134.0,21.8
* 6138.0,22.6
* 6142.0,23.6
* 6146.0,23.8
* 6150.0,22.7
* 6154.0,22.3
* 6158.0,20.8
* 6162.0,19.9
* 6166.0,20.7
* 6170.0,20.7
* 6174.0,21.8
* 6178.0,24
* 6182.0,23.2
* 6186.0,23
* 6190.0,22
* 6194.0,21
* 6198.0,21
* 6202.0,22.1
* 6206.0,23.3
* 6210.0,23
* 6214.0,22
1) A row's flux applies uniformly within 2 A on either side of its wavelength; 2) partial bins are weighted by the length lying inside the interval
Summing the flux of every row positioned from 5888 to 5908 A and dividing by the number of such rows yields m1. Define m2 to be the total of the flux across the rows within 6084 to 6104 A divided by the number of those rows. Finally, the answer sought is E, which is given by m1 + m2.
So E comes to 42.0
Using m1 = 18.8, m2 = 23.2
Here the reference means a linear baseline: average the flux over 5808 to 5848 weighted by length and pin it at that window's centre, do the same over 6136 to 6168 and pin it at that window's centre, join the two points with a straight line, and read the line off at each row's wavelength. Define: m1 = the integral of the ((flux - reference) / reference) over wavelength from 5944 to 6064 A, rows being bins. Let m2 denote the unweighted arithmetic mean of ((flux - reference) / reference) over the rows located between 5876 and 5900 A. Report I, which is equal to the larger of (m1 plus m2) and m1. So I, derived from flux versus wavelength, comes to -0.1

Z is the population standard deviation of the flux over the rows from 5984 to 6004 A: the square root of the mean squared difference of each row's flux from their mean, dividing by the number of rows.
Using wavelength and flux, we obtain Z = 0.28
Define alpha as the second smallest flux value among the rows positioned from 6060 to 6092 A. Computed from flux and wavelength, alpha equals 22.9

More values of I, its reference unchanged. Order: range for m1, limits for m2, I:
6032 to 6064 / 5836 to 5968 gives 1.5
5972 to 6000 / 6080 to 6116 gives -0.2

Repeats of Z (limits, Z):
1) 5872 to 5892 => 2.10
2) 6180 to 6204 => 0.86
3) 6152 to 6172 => 0.78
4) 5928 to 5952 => 0.43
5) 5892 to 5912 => 2.49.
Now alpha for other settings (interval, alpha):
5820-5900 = 17.2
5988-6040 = 21.3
